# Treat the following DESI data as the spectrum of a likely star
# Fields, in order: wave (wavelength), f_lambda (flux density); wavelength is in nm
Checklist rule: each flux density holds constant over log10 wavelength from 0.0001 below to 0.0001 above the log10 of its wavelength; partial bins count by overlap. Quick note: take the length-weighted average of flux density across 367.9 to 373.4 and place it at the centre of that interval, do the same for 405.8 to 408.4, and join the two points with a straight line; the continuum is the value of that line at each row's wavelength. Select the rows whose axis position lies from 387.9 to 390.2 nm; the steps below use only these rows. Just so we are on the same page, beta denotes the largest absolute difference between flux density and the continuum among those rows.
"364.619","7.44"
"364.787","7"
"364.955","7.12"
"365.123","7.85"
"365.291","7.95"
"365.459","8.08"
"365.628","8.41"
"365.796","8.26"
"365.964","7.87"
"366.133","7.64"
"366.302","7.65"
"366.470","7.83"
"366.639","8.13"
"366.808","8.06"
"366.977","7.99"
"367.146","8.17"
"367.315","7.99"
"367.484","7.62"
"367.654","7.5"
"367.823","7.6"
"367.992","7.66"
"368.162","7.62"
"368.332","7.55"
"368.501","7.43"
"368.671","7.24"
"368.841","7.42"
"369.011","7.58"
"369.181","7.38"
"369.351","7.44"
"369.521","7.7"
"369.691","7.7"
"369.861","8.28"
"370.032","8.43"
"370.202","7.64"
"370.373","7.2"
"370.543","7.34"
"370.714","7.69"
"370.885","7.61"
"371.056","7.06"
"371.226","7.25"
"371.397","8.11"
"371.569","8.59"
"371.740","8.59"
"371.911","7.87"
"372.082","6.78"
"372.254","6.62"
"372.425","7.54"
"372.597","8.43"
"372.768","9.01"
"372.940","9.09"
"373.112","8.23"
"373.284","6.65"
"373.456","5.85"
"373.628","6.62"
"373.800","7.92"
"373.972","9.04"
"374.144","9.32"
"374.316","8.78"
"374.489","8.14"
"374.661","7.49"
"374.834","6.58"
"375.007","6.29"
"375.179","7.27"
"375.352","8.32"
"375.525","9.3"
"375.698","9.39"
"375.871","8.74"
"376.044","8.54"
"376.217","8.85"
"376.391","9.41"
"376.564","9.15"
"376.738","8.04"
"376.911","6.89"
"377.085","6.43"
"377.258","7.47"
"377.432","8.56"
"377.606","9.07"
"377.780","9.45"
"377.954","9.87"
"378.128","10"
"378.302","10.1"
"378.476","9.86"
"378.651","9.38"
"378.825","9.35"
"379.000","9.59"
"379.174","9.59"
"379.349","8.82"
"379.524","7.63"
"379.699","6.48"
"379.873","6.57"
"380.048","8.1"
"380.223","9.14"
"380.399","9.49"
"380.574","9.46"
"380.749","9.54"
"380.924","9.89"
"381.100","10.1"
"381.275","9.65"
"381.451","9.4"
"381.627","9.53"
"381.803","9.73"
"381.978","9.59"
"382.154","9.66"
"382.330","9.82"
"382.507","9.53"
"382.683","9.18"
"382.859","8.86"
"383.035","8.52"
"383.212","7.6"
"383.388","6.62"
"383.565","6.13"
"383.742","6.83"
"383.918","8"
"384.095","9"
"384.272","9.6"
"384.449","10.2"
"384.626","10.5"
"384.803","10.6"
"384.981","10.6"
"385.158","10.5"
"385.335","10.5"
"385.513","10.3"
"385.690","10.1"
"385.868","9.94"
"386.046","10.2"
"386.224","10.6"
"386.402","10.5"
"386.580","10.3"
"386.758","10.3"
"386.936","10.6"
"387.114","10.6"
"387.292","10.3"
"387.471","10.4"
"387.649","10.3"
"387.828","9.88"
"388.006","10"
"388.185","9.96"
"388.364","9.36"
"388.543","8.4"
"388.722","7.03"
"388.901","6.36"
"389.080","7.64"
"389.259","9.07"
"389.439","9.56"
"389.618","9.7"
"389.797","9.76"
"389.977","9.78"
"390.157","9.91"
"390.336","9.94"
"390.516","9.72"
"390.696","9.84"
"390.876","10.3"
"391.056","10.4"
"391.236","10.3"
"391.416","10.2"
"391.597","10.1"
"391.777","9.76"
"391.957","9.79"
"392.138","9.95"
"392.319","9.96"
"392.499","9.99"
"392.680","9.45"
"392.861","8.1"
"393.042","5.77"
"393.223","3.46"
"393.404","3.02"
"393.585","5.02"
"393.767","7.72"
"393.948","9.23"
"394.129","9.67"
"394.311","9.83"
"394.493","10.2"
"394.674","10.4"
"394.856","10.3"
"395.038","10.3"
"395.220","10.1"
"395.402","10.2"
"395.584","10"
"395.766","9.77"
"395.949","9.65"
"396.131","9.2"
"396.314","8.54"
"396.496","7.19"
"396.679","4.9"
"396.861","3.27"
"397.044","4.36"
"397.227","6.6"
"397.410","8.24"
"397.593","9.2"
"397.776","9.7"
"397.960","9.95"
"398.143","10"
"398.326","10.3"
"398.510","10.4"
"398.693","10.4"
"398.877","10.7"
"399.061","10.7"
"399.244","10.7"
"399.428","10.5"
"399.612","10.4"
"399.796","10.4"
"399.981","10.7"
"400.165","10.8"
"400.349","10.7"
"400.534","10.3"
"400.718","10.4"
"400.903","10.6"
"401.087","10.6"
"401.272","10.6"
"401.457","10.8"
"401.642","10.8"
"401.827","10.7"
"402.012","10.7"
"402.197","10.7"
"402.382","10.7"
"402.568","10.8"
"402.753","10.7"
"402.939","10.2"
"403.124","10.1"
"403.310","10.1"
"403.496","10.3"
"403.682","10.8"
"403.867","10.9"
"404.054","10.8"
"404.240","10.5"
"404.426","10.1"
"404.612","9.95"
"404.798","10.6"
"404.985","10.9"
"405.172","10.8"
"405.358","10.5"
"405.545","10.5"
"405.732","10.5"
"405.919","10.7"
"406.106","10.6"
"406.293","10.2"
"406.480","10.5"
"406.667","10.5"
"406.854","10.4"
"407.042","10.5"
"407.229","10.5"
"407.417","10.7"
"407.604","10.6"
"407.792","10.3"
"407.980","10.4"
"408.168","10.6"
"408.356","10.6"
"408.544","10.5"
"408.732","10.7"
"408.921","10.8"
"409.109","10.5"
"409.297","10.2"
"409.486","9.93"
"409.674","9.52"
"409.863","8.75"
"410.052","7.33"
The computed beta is 2.7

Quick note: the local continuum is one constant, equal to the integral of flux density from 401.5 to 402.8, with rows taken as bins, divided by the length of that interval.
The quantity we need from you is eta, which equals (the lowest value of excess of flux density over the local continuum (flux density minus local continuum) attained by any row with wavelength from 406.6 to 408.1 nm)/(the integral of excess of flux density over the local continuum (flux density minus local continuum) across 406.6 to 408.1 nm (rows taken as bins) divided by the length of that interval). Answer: 1.77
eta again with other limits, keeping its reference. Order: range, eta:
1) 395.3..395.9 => 1.26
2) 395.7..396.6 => 1.82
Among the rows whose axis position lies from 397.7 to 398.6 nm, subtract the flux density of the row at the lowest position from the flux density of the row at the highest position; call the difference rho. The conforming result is 0.7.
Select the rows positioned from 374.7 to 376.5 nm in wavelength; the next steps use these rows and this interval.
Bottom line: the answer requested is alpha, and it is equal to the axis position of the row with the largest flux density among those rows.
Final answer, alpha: 376.391 nm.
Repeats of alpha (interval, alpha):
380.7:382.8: 381.100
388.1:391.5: 391.056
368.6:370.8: 370.032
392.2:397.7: 394.674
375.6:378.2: 378.128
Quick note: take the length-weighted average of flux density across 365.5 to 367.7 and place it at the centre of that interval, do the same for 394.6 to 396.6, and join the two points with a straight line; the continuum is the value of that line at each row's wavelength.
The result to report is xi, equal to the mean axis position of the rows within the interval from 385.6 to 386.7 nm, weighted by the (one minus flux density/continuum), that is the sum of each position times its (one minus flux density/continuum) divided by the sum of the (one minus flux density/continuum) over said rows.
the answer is 386.17 nm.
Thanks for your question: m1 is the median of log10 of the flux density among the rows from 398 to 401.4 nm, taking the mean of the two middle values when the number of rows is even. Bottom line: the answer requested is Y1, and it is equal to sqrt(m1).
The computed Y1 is 1.01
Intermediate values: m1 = 1.02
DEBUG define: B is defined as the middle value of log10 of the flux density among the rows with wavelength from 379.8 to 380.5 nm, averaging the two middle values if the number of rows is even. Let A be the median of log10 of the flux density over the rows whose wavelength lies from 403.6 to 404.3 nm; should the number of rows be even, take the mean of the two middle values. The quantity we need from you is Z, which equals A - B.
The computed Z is 0.10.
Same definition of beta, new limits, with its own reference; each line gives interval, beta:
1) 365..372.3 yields 1.2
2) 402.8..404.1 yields 0.6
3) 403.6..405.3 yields 0.6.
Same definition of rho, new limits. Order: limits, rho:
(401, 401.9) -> 0.1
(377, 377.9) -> 3.0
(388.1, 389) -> -3.6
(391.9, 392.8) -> -0.3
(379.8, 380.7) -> 2.9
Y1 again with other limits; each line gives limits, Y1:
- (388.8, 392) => 1.00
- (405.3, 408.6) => 1.01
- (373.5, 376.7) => 0.97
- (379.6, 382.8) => 0.99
